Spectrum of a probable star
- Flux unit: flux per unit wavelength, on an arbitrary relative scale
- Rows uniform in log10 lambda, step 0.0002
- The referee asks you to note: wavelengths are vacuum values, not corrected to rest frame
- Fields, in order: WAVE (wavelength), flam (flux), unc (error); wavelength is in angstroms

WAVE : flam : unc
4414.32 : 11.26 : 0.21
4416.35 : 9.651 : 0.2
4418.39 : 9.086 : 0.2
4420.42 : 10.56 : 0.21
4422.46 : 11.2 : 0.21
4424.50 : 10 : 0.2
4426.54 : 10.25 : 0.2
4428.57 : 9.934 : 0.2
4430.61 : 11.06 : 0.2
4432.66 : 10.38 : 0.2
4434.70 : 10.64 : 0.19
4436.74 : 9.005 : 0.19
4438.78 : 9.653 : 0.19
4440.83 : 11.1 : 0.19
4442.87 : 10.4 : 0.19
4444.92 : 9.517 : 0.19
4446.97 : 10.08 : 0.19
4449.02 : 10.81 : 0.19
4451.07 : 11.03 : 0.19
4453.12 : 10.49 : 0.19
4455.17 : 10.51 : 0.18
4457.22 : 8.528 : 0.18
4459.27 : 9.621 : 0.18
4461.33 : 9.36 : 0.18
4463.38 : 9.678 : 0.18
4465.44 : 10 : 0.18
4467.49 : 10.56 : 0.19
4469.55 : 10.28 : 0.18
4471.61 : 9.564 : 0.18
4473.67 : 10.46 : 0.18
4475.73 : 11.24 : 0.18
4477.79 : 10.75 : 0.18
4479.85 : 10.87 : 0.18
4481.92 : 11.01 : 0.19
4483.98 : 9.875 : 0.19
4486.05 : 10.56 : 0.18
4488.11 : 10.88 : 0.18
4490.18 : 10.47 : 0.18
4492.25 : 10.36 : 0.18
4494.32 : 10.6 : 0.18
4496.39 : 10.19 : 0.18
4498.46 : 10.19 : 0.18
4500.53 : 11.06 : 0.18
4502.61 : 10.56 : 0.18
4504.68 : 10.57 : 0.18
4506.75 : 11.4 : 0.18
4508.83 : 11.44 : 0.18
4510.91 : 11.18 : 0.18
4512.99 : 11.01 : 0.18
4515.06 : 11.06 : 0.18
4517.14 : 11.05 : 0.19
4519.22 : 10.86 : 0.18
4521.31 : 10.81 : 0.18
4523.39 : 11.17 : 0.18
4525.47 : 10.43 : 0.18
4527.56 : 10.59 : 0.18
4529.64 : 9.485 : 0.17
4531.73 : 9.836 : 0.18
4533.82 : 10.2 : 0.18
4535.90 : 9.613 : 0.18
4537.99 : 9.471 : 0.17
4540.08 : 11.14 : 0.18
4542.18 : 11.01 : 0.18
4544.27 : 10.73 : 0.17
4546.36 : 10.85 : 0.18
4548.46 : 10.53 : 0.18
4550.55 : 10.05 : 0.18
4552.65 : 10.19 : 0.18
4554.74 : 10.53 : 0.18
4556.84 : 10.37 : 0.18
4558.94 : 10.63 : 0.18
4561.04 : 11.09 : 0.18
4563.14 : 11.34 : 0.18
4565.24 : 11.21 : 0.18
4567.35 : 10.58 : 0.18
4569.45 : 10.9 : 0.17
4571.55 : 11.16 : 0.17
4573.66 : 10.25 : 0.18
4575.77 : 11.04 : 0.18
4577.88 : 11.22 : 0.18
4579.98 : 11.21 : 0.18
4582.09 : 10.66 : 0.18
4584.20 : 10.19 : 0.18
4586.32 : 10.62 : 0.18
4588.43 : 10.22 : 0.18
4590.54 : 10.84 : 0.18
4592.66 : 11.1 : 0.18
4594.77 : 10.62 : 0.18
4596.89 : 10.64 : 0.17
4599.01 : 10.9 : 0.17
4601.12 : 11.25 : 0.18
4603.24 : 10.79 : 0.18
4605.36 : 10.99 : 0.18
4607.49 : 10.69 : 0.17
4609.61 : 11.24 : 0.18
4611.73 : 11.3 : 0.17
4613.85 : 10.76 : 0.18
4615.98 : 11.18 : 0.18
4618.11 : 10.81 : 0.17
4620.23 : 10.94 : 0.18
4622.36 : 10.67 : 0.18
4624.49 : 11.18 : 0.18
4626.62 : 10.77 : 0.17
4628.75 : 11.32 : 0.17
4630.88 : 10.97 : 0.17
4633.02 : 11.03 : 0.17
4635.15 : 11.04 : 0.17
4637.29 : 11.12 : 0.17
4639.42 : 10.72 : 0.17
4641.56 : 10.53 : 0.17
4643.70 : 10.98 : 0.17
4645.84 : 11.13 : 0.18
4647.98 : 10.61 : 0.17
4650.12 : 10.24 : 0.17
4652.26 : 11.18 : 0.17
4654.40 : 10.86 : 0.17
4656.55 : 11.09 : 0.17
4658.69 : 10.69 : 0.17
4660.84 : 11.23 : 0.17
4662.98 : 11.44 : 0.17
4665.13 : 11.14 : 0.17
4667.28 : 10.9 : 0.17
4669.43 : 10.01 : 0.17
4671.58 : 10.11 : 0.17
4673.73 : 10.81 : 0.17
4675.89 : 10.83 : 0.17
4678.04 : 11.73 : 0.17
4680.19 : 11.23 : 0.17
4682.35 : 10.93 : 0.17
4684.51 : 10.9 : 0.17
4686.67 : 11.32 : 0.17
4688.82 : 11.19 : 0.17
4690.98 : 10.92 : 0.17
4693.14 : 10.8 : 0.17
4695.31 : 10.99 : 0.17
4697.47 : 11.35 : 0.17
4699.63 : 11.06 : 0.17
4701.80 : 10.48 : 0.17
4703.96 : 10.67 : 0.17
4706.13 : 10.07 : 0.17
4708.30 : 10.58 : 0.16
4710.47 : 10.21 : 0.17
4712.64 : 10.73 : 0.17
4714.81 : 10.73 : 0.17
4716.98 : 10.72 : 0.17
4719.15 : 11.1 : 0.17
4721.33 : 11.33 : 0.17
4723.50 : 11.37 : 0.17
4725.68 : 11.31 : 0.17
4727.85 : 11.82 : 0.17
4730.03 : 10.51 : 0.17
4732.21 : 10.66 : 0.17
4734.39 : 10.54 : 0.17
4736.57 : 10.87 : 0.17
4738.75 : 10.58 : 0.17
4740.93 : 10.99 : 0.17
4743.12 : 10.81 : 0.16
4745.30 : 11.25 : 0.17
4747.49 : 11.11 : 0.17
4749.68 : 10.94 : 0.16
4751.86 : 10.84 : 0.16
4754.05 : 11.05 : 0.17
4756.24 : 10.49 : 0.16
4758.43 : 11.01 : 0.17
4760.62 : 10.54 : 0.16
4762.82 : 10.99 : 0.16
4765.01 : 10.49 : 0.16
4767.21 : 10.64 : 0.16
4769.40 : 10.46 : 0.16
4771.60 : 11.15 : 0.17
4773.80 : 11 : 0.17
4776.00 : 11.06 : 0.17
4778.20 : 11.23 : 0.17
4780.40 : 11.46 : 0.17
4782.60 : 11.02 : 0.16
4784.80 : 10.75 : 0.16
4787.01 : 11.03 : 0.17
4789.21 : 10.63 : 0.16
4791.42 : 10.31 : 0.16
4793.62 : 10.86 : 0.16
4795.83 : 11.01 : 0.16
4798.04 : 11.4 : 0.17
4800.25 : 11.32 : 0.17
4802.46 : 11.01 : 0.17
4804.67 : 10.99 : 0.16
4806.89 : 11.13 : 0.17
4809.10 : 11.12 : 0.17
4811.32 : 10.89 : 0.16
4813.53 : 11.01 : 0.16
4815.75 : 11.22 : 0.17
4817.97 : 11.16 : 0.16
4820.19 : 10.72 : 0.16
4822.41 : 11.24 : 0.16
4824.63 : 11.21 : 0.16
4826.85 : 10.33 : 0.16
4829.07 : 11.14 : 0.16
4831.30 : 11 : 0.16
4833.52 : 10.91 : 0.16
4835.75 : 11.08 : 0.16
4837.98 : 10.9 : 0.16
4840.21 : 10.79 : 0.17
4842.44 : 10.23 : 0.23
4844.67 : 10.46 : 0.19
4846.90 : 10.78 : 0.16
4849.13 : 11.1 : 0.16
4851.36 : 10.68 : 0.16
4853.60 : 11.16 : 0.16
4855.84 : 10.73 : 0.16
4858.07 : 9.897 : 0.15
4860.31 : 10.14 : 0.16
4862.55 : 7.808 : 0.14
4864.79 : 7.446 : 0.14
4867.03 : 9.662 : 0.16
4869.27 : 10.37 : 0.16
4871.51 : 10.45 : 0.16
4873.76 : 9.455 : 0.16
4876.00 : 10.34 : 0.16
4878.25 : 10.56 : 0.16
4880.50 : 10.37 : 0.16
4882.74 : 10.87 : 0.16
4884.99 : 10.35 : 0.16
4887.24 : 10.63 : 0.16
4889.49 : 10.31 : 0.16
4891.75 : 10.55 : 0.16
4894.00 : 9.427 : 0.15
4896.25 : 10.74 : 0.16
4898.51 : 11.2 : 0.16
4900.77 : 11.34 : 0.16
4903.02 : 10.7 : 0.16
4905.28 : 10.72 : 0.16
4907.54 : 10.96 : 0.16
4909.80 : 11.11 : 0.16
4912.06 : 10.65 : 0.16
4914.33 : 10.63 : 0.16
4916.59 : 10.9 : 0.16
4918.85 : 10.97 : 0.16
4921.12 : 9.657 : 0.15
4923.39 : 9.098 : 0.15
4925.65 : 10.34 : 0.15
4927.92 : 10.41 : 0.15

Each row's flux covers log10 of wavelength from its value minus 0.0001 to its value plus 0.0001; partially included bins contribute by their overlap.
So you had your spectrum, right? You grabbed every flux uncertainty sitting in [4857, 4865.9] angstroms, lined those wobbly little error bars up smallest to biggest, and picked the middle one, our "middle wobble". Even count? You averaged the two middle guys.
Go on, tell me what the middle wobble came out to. 0.145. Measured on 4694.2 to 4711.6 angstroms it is 0.170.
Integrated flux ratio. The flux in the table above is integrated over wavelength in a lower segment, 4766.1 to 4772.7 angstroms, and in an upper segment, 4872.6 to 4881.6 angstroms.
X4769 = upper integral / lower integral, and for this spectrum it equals 1.3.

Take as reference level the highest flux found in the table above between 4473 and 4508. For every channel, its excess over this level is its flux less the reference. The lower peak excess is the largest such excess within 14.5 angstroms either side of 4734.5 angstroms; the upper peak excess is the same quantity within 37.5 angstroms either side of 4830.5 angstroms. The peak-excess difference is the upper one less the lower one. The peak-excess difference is -0.42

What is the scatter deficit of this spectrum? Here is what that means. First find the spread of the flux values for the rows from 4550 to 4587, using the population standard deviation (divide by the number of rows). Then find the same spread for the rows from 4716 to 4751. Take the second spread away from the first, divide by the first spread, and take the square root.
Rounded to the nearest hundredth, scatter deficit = 0.37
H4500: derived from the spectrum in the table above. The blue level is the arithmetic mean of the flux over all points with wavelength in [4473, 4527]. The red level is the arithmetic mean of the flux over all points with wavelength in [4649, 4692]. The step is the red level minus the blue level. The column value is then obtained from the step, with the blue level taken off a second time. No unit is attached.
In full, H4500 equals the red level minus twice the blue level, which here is -10.6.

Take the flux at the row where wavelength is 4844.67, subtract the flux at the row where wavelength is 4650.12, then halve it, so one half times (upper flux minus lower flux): 0.11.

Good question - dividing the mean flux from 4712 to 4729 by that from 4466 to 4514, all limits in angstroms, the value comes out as 1.05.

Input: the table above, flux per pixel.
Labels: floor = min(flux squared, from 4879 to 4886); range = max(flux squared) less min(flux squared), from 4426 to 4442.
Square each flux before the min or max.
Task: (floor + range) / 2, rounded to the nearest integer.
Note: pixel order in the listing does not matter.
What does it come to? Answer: 75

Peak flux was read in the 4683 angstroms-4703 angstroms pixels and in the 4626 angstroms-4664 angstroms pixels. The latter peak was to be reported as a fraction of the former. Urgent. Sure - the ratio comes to 1.01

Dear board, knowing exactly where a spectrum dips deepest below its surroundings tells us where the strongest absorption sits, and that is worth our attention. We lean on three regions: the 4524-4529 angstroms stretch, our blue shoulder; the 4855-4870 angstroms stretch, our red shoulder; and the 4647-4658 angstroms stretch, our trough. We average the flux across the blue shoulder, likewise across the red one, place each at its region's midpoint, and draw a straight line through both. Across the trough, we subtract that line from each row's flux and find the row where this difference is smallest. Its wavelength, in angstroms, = 4650.12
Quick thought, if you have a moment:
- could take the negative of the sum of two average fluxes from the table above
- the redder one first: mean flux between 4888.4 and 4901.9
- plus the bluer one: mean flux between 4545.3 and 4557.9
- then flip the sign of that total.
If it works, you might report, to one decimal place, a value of -21.0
